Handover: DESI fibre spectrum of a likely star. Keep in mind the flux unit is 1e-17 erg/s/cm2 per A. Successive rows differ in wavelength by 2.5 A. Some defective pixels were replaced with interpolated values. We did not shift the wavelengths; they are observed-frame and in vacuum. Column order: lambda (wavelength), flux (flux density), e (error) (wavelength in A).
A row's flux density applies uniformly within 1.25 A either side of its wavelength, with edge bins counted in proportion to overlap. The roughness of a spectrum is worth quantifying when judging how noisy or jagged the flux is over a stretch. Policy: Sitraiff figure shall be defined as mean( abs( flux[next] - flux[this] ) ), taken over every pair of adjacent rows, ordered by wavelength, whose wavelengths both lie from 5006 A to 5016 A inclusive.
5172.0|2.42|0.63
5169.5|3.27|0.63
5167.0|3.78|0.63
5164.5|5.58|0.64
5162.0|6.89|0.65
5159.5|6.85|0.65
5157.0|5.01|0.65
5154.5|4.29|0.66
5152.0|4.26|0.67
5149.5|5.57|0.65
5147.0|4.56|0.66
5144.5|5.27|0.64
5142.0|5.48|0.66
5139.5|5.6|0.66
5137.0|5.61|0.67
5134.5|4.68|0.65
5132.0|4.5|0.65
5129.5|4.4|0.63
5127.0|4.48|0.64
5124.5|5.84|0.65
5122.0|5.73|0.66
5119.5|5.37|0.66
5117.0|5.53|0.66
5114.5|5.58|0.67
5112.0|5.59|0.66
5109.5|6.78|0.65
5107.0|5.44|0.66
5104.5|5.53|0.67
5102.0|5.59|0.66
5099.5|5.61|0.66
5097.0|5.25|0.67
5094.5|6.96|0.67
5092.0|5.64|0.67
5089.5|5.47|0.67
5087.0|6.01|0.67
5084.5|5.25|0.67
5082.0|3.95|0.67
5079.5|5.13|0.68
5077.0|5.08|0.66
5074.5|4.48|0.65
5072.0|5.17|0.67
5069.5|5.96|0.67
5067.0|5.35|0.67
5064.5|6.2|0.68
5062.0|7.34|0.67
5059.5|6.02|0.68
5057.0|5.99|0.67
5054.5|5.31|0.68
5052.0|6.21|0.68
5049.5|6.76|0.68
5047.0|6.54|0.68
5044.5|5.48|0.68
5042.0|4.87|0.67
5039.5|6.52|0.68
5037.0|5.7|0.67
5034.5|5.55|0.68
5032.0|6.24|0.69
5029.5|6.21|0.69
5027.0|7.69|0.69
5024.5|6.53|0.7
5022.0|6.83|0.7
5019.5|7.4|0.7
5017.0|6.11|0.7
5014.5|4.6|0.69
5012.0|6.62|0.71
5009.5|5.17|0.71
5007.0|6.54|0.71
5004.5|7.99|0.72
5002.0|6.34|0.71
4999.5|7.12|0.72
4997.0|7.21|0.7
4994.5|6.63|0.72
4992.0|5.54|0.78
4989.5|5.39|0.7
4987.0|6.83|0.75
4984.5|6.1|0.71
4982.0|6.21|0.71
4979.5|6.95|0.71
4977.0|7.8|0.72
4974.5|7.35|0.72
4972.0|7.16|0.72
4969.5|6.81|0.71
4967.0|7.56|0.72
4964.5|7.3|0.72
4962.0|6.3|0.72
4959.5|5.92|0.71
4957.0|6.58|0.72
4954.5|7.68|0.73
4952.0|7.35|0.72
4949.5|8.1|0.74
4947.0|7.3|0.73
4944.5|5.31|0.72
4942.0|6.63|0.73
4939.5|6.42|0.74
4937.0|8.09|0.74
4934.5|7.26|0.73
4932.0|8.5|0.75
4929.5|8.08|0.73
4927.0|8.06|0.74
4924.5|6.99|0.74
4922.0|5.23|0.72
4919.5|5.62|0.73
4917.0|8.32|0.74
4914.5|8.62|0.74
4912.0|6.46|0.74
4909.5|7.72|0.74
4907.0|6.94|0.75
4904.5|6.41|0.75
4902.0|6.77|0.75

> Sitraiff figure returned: 1.6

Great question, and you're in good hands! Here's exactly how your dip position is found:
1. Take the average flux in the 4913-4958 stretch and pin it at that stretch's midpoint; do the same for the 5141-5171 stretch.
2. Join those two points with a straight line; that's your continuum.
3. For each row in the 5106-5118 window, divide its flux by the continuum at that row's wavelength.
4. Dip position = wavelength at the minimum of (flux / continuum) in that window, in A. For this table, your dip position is 5107.0 A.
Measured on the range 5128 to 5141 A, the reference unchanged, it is 5129.5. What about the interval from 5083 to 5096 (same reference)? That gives 5084.5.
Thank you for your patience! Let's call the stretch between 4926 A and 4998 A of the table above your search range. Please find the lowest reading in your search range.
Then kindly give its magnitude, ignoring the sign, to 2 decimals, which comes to 5.31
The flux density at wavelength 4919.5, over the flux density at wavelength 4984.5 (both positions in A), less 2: -1.1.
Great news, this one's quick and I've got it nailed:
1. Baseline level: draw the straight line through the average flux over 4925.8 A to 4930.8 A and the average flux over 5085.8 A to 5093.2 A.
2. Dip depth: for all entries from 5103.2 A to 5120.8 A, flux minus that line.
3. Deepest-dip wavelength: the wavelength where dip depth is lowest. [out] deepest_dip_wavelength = 5107.0 A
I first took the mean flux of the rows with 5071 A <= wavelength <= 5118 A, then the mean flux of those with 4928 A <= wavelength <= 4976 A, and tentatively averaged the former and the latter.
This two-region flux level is 6.31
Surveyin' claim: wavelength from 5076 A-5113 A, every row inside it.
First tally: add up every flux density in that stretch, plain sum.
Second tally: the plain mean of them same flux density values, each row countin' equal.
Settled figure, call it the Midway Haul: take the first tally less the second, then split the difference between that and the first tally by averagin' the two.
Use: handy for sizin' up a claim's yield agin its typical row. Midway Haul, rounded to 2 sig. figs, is 81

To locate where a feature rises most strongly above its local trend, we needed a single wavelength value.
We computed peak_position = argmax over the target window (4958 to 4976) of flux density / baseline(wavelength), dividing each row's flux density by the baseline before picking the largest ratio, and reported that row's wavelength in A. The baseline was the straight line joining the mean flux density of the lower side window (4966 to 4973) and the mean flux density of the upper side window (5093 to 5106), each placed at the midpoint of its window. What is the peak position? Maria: 4967.0 A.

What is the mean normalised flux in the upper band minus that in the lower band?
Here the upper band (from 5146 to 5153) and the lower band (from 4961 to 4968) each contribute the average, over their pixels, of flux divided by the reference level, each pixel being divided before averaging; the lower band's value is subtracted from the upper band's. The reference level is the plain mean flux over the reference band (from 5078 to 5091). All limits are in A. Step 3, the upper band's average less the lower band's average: -0.4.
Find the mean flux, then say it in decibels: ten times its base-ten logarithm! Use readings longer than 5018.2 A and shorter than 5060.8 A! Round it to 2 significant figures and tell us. 7.9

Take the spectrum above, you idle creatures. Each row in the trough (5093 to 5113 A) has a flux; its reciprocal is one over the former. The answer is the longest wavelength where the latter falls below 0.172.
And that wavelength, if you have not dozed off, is 5109.5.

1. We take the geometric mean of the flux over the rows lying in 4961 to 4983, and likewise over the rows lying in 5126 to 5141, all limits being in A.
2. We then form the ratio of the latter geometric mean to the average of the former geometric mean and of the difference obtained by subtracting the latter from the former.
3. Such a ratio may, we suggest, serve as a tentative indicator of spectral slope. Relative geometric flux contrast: 1.05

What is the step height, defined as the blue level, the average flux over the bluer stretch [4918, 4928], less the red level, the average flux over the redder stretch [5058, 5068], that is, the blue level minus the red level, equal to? 0.2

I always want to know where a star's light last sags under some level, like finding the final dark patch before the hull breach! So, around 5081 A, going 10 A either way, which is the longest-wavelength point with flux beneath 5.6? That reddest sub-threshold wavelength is 5089.5 A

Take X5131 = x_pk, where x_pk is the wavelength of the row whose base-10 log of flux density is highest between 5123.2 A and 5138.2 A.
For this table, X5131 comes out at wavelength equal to 5124.5 A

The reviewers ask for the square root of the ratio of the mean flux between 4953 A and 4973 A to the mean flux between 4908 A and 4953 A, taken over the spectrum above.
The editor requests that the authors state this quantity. 0.98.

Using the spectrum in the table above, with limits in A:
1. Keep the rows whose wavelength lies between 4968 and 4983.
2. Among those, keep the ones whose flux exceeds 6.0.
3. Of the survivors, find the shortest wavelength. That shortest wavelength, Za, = 4969.5 A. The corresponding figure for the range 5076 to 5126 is 5087.0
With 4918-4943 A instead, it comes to 4924.5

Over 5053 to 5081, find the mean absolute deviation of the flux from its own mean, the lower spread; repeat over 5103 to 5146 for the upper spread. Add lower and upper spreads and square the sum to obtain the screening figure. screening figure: 1.0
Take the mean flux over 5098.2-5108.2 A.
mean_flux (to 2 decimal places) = 5.54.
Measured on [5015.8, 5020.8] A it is 6.76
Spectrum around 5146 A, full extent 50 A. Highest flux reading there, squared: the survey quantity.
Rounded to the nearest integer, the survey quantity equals 47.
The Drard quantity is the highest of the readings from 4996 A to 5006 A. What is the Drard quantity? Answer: 7.99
